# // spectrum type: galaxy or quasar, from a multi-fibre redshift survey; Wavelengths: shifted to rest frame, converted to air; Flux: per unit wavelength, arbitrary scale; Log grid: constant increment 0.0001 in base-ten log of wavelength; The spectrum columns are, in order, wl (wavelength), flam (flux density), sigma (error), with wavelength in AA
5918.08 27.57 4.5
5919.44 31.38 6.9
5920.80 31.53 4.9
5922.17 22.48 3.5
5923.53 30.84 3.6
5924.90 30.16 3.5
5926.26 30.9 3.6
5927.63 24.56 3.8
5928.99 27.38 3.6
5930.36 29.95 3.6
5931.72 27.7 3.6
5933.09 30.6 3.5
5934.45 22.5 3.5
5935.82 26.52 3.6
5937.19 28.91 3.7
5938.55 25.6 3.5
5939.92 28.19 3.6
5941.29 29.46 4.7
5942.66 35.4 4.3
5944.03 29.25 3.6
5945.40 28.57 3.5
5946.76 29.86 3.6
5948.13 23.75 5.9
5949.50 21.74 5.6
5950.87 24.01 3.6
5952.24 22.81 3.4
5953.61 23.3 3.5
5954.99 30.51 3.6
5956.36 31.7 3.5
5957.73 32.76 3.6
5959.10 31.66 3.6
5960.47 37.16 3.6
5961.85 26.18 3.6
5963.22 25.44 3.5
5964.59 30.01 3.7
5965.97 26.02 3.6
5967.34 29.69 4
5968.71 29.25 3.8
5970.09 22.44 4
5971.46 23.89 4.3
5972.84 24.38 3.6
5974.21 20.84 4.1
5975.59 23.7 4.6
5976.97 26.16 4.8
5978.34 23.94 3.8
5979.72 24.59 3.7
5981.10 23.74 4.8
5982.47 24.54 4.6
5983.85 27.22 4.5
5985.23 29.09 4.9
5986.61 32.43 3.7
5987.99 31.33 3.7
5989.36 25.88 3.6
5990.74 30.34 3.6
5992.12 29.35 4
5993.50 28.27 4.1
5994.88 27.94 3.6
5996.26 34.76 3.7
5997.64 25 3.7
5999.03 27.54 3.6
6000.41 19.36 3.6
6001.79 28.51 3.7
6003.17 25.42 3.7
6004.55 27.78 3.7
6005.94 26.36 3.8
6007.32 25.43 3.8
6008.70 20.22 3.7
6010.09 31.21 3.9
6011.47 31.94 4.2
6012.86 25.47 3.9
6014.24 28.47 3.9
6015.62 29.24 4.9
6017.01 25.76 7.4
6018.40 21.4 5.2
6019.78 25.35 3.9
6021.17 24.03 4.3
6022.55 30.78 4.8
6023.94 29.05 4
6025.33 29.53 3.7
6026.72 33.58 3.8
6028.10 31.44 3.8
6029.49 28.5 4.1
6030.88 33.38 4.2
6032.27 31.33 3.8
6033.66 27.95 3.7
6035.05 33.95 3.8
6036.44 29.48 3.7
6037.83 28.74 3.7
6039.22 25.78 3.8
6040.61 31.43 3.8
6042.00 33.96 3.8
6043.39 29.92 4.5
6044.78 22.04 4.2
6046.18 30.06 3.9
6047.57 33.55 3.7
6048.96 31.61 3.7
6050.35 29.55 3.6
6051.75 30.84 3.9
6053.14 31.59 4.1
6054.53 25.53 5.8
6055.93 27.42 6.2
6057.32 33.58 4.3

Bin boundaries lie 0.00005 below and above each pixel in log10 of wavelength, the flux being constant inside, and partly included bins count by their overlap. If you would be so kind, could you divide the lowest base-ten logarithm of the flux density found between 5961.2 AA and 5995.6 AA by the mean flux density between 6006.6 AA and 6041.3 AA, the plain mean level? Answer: 0.0462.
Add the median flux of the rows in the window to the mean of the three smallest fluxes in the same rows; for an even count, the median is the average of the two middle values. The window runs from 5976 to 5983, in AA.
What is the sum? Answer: 48.6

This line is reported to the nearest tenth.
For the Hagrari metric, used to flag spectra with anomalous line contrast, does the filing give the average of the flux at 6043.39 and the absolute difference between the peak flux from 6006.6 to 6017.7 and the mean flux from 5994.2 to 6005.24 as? 17.4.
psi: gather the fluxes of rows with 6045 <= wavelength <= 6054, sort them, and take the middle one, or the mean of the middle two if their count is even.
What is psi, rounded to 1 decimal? 31.2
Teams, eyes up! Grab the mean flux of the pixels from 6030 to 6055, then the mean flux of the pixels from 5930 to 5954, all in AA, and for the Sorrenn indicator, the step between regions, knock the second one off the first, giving 2.9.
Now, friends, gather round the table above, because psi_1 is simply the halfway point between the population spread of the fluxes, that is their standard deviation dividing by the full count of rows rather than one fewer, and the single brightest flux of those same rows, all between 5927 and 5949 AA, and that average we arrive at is 19.2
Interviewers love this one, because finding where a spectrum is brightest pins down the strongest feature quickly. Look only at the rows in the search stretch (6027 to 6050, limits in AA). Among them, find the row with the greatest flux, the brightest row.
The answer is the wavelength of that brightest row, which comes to 6042.00 AA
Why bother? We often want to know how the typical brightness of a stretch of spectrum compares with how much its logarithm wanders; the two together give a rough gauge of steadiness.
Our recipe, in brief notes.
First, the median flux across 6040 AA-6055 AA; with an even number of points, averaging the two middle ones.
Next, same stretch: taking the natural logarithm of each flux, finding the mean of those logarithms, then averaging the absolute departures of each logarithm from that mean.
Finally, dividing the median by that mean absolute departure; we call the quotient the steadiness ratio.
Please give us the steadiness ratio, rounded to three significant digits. 365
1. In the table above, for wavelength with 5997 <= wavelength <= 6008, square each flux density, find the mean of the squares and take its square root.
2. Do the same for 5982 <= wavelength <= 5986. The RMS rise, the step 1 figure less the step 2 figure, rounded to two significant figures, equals -1.2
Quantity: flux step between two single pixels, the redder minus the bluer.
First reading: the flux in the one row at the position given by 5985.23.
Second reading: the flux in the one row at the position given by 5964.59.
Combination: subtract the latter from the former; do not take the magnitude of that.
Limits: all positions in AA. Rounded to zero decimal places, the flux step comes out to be -1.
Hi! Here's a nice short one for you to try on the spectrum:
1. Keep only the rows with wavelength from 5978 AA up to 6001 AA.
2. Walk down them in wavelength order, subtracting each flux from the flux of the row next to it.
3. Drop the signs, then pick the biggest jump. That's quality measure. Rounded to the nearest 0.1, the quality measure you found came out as 9.8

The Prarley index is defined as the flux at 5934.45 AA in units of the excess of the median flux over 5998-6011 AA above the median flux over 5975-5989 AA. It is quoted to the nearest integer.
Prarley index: 23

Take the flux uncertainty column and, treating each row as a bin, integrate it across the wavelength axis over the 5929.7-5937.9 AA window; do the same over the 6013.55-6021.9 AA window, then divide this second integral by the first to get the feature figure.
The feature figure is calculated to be 1.40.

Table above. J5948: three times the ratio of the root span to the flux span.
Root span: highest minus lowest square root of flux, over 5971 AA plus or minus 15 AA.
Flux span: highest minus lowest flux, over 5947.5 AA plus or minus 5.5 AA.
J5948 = 0.34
